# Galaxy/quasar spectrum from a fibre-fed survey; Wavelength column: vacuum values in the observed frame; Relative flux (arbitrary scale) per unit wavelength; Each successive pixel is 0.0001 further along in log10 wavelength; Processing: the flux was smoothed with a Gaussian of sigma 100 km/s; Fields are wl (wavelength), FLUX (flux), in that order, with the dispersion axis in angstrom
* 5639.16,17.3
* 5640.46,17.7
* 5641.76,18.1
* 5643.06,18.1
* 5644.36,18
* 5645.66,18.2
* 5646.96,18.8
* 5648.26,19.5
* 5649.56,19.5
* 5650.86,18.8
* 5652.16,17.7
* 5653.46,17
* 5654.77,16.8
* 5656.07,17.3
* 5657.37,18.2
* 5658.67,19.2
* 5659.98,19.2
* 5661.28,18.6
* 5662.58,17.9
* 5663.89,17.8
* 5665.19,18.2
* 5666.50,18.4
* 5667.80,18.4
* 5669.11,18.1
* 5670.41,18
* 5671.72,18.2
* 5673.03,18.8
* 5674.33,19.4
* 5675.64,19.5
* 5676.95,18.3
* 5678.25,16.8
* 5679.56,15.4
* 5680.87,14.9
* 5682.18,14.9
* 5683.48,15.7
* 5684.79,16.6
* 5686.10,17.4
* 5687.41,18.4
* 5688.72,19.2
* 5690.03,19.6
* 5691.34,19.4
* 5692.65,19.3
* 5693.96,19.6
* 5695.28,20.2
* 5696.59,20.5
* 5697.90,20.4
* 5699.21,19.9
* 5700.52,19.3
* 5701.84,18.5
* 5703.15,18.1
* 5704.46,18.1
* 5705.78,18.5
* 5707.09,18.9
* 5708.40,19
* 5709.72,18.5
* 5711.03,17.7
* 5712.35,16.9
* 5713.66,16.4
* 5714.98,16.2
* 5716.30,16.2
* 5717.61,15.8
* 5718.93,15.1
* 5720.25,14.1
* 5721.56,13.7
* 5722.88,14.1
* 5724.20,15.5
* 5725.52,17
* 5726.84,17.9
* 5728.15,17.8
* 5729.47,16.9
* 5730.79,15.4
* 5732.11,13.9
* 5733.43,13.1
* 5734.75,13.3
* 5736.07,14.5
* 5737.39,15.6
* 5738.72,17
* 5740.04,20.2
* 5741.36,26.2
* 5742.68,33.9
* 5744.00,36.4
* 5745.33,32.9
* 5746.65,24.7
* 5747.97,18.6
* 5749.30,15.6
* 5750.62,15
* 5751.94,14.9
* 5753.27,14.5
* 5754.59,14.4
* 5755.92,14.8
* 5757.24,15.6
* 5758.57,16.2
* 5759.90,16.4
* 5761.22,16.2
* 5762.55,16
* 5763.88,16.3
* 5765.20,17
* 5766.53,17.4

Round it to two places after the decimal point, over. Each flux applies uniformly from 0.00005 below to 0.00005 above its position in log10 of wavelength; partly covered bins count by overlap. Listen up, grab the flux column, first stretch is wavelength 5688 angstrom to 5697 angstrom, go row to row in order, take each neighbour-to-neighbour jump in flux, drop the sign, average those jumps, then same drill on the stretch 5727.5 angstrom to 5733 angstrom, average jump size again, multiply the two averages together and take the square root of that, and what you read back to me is 0.64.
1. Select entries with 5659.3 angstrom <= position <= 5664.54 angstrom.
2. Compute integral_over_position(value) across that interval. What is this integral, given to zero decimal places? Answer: 96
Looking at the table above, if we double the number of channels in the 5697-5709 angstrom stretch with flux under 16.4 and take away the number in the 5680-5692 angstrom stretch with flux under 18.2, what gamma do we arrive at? -5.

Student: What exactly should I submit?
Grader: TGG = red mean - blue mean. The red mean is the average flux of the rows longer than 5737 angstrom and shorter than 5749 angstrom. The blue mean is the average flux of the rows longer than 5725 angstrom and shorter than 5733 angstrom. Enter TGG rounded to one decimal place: 8.6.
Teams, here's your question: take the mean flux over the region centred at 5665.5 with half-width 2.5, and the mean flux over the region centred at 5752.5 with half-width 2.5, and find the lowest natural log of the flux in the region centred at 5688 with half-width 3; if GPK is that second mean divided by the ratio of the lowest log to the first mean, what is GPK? 94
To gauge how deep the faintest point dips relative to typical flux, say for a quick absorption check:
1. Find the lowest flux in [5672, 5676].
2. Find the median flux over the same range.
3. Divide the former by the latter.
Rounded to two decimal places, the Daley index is 0.97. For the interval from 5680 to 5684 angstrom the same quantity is 1.00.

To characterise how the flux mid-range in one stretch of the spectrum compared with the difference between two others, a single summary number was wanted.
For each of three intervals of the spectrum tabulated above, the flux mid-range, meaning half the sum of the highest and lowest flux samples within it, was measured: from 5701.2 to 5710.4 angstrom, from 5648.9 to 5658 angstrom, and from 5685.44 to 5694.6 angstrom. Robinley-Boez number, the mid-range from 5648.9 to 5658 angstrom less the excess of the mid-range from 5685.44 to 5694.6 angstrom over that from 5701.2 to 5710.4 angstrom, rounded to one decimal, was 18.2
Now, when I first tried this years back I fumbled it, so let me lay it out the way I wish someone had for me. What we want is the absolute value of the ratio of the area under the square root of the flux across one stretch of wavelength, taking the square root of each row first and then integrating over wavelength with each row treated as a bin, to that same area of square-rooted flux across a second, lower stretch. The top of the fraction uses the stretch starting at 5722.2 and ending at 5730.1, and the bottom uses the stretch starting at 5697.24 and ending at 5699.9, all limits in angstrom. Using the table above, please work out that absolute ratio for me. 2.7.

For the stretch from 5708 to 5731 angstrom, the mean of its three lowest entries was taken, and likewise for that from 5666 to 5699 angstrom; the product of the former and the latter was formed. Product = 210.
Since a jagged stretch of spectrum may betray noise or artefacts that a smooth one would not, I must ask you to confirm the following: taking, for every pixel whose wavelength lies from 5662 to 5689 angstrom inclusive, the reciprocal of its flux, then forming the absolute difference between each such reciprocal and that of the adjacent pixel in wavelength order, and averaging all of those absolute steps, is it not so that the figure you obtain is 0.0019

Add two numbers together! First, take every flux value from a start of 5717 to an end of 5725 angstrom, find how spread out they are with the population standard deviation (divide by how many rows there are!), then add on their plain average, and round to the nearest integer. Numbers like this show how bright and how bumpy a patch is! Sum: 16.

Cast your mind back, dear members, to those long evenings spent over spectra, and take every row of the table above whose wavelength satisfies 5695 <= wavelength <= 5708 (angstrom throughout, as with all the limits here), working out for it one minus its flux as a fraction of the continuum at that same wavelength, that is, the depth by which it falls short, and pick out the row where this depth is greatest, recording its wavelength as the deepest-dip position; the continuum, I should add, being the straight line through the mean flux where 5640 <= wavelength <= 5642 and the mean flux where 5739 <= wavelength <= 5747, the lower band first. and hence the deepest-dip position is 5704.46 angstrom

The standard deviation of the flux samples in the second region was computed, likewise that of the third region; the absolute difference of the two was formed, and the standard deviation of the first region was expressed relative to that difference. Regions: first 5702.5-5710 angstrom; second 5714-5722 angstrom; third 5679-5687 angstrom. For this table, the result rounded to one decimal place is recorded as 4.7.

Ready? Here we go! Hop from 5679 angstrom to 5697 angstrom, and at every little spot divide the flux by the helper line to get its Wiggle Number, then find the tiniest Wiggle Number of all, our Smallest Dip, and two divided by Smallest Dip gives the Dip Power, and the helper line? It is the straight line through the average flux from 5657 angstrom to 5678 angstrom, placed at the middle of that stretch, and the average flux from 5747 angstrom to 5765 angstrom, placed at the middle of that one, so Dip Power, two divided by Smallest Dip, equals 2.43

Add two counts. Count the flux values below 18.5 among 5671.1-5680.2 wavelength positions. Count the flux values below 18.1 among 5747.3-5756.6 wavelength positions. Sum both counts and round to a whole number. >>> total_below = 10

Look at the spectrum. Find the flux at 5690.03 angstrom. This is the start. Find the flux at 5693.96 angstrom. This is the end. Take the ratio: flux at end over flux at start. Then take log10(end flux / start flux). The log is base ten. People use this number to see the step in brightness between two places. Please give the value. 0.000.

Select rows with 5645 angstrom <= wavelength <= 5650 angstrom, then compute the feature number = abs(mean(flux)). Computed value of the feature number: 19.0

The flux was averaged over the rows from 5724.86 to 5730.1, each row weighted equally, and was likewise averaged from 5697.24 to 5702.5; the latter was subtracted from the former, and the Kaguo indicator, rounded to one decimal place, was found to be -2.1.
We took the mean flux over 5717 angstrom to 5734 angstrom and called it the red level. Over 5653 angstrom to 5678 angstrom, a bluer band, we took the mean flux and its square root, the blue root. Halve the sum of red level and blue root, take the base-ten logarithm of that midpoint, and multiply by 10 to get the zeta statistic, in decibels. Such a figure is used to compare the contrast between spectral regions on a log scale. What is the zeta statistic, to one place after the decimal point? 9.9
